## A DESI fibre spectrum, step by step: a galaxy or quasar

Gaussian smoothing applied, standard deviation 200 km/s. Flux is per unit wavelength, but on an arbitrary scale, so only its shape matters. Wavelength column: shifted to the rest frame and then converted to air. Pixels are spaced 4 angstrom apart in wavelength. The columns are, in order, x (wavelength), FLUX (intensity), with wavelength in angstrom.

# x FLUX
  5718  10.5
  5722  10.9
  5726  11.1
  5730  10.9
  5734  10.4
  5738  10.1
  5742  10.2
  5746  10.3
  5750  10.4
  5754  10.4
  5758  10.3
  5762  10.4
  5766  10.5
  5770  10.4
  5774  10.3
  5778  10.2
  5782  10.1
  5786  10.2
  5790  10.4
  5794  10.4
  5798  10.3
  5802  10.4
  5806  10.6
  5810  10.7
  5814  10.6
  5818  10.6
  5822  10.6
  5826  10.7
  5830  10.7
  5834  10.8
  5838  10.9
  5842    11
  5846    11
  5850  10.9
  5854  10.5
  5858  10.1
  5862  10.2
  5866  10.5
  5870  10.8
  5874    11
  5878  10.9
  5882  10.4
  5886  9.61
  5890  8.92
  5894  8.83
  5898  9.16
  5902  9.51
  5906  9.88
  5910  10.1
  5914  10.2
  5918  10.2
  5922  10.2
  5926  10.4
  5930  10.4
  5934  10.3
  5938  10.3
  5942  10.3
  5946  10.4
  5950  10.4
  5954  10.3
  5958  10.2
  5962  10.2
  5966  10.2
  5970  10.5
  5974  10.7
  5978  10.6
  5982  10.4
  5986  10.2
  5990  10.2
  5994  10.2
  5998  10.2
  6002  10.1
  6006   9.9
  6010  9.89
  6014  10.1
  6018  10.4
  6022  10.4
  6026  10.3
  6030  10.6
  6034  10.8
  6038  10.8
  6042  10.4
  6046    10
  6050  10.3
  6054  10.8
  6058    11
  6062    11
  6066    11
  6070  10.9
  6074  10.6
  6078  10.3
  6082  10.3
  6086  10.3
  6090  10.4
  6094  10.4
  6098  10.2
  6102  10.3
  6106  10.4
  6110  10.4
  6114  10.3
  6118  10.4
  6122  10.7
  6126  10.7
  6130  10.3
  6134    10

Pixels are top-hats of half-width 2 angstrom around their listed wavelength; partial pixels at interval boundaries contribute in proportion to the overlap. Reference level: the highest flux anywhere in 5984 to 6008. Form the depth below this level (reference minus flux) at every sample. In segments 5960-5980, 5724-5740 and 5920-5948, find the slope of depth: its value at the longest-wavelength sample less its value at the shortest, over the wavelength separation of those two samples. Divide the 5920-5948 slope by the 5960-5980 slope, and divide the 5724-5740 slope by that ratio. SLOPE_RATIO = 0.250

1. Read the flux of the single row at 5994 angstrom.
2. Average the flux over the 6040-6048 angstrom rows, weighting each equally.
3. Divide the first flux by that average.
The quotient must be 1.00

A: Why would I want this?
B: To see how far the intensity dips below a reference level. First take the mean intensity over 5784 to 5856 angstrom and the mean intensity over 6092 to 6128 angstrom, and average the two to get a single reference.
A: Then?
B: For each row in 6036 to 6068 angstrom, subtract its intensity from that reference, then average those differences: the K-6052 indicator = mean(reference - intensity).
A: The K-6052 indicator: -0.14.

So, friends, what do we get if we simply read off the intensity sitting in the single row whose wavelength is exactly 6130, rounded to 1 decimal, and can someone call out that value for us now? 10.3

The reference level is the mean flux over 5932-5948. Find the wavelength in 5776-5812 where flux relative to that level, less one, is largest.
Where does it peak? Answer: 5810 angstrom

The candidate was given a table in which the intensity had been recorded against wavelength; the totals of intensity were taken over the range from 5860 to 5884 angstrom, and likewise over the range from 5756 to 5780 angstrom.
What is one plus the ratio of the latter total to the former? 1.97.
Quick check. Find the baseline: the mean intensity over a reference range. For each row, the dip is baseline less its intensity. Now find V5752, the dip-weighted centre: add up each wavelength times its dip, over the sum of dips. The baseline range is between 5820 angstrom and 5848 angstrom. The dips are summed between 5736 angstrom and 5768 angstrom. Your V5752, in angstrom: 5750.1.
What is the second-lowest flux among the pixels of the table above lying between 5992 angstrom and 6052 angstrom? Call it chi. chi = 9.9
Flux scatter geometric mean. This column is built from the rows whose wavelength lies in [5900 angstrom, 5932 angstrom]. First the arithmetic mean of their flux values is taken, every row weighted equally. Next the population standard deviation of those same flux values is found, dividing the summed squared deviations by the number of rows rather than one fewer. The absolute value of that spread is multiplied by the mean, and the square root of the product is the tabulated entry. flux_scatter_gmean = 1.7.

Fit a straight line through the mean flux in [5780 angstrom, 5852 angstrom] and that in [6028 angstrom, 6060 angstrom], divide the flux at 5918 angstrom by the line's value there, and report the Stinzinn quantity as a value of 0.962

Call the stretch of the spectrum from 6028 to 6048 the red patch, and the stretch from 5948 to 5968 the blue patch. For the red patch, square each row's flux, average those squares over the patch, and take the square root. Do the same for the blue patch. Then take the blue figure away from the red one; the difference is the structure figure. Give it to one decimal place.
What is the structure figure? 0.3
